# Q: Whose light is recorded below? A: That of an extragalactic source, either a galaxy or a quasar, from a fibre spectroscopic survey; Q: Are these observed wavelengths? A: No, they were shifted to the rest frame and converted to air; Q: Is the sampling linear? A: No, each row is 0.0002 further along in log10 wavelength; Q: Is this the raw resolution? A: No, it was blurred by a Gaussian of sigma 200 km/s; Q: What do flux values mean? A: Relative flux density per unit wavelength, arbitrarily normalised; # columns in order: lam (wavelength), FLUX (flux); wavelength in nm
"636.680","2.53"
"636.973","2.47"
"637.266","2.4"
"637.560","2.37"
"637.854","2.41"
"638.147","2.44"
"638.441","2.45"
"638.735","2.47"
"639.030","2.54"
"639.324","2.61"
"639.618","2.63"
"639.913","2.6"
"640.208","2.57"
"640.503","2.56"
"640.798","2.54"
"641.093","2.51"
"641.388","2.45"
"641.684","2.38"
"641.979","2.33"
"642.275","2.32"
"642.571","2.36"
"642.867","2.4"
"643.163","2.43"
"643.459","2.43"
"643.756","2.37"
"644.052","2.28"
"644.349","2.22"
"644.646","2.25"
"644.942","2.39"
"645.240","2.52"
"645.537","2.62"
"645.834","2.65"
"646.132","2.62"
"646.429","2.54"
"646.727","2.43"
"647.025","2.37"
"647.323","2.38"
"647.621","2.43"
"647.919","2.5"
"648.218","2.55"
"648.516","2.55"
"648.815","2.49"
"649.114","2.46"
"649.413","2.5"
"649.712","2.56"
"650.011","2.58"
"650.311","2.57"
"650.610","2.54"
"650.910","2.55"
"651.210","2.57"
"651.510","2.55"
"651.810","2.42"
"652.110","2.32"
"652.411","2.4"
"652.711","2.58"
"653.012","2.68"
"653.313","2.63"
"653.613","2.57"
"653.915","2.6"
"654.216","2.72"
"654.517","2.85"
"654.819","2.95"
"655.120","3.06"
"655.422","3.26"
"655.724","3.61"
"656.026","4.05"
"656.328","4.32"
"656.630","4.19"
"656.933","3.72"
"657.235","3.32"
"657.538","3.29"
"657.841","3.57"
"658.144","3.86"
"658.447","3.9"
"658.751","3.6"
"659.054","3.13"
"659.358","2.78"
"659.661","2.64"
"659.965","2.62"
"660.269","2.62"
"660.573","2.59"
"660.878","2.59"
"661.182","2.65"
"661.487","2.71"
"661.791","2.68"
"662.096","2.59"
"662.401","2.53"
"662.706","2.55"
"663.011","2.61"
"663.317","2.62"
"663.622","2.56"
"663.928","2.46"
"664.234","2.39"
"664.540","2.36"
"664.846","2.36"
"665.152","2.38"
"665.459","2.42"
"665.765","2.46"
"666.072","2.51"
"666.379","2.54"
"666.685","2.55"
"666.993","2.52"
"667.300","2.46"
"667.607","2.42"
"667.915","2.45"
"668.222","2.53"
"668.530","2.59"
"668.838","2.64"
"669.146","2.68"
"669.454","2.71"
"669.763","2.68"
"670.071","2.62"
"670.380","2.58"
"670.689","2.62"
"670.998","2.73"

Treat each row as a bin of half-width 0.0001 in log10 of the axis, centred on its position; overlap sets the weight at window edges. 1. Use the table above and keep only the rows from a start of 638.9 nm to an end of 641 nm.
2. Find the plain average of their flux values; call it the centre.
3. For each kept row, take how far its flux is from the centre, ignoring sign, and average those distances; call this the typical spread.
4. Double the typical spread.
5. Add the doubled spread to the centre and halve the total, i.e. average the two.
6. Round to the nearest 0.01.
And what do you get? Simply 1.32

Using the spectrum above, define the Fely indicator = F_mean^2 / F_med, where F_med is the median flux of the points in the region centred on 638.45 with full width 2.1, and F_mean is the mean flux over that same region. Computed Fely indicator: 2.49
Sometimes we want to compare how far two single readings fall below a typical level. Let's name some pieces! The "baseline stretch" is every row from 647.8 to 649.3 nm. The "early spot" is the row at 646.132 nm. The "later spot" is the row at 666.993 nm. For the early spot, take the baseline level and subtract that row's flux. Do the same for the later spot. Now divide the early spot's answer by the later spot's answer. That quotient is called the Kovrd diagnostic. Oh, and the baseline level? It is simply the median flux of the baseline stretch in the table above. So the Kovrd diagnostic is 6.0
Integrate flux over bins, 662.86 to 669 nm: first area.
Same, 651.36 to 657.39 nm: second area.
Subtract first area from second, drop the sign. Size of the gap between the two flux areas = 3.0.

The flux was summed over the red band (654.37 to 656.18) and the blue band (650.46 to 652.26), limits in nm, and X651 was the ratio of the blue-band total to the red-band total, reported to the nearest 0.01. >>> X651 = 0.76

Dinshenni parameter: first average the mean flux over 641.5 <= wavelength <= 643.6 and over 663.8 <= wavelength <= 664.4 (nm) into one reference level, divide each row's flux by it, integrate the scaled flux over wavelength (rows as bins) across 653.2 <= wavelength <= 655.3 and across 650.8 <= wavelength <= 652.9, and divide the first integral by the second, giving 1.12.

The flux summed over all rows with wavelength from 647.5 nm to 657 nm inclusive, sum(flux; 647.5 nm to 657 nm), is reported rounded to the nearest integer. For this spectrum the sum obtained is 90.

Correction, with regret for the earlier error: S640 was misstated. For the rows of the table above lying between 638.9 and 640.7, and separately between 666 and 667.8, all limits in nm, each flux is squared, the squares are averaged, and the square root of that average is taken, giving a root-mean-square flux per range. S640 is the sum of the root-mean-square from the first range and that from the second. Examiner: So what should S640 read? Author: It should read 5.09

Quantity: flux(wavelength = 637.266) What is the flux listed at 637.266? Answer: 2.4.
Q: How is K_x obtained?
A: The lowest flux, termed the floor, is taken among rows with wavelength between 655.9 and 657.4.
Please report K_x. 3.32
